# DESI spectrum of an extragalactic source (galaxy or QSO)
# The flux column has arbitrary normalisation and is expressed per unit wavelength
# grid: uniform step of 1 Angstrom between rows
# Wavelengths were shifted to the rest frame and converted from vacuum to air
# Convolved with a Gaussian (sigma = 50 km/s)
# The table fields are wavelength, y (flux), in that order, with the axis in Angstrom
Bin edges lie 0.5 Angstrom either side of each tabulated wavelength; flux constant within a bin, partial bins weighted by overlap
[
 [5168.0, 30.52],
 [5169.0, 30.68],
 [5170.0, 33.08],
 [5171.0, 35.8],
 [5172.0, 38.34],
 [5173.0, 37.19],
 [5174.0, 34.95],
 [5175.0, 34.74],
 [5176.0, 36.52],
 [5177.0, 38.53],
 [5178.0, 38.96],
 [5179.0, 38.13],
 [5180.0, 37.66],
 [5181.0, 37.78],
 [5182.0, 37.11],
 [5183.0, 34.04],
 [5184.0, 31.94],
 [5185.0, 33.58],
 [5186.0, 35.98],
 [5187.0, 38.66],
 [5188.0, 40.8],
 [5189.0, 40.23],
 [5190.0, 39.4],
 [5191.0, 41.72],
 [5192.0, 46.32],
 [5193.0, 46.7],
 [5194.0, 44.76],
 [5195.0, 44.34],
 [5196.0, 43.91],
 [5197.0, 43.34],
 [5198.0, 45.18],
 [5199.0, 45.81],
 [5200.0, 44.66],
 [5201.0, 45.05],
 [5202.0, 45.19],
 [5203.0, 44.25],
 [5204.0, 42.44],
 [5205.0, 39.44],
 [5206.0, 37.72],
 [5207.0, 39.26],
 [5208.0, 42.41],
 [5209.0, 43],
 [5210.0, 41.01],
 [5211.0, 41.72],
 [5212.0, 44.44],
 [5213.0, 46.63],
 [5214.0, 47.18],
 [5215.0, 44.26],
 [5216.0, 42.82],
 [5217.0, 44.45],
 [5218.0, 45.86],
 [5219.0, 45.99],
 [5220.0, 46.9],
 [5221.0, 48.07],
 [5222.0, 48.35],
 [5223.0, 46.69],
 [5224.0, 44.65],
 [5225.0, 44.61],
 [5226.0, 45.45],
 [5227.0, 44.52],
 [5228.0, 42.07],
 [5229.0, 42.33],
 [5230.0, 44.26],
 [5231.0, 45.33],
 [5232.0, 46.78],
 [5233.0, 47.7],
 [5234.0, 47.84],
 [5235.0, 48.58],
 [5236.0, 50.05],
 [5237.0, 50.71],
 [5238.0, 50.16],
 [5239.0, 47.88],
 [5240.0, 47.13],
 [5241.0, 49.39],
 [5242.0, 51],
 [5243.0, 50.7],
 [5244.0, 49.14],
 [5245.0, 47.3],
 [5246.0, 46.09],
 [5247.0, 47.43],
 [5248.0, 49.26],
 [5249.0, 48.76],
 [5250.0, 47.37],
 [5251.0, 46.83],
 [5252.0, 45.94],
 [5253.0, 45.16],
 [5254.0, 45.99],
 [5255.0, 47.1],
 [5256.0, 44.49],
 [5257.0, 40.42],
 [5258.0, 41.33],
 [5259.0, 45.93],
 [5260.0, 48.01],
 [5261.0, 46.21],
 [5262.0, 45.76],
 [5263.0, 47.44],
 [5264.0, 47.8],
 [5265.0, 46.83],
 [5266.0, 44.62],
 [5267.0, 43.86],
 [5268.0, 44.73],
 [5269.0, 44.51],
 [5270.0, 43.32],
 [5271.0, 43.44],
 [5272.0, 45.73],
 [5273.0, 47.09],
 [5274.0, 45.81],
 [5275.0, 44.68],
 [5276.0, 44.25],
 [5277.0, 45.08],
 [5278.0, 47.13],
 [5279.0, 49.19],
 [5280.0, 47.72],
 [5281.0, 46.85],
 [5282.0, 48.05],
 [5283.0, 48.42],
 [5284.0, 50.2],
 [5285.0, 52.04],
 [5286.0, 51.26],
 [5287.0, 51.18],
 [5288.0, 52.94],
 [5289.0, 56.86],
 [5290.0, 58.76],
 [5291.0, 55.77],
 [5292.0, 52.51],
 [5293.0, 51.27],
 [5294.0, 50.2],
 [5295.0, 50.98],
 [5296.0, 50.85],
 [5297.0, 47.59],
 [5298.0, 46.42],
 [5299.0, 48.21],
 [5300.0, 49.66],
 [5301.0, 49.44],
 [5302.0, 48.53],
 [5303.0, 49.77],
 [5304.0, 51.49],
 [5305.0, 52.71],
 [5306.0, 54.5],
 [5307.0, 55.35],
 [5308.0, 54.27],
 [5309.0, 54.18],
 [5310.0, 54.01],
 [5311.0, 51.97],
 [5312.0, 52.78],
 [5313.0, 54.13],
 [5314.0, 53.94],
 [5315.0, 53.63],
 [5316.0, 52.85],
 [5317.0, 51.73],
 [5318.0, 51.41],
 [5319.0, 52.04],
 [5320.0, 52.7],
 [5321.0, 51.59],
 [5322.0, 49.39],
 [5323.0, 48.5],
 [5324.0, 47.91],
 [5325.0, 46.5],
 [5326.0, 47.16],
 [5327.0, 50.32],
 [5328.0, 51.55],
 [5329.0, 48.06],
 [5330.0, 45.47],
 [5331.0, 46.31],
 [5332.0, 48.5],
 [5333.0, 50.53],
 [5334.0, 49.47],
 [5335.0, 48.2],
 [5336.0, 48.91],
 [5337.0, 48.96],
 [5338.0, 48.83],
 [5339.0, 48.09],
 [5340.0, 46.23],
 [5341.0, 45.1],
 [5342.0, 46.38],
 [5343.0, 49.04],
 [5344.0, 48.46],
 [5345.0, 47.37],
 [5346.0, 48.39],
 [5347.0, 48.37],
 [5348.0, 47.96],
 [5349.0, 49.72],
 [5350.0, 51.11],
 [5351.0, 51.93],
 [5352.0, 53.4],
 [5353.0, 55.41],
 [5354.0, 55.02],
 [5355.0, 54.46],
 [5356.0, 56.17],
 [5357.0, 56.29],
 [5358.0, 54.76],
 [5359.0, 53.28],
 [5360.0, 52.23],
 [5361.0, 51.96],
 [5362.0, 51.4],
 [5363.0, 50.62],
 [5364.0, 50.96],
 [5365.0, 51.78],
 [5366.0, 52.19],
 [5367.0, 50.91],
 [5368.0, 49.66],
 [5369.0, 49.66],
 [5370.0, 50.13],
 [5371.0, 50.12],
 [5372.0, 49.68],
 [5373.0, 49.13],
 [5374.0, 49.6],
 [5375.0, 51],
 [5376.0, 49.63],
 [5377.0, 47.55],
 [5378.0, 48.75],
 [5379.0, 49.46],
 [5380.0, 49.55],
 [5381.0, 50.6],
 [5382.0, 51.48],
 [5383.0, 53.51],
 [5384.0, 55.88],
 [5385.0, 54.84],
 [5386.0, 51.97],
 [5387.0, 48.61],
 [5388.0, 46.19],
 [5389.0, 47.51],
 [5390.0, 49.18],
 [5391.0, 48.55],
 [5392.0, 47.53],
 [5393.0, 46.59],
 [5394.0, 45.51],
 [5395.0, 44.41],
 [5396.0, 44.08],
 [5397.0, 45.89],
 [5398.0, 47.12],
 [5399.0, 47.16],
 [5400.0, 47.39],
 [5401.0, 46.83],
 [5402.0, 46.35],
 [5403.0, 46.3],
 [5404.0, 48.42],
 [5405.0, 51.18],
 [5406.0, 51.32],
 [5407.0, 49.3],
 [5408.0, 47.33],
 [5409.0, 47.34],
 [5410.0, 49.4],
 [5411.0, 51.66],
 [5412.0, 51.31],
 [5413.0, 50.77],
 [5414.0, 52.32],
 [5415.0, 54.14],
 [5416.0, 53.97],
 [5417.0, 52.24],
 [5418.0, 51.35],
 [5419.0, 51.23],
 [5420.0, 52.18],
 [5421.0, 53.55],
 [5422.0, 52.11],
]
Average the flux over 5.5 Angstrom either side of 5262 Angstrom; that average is 45.3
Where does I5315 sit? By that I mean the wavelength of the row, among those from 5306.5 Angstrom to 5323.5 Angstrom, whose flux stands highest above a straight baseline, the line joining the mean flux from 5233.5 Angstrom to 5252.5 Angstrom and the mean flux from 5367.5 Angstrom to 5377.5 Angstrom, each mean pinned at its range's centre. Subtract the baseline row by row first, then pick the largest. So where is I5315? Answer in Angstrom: 5307.0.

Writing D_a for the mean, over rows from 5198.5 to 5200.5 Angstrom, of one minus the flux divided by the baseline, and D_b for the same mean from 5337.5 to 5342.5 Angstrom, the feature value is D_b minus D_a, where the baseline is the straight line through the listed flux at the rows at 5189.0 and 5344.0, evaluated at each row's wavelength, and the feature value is 0.14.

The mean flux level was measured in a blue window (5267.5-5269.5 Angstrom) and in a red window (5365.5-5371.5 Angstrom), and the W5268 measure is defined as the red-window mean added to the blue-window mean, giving 95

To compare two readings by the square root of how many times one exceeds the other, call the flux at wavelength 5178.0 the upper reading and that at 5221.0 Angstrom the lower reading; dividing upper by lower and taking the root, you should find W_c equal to 0.900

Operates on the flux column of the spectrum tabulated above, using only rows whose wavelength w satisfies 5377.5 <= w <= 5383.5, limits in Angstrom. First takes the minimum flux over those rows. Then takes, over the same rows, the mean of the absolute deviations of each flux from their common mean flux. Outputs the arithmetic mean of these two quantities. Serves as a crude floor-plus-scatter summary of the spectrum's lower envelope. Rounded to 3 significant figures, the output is 25.0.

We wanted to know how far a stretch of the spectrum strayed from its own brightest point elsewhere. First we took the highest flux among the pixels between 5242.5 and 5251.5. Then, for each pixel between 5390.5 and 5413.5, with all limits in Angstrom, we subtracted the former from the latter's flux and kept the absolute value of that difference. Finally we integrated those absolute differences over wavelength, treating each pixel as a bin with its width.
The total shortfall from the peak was 70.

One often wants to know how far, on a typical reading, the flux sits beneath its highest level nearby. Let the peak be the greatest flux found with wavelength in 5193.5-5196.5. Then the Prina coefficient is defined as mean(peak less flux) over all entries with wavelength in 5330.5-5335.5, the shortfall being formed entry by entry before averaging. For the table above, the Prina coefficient -4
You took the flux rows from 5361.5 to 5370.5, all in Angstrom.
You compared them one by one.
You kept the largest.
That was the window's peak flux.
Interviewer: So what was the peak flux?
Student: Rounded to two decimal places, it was 52.19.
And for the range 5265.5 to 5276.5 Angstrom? 47.09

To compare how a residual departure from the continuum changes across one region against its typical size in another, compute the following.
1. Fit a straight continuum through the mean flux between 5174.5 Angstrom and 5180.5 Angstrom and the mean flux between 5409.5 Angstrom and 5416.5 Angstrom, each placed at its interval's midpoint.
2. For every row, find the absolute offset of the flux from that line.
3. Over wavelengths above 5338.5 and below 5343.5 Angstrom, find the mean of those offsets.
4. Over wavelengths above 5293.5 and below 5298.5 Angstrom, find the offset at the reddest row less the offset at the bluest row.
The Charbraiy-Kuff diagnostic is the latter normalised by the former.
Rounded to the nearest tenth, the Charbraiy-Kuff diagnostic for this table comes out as -2.9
